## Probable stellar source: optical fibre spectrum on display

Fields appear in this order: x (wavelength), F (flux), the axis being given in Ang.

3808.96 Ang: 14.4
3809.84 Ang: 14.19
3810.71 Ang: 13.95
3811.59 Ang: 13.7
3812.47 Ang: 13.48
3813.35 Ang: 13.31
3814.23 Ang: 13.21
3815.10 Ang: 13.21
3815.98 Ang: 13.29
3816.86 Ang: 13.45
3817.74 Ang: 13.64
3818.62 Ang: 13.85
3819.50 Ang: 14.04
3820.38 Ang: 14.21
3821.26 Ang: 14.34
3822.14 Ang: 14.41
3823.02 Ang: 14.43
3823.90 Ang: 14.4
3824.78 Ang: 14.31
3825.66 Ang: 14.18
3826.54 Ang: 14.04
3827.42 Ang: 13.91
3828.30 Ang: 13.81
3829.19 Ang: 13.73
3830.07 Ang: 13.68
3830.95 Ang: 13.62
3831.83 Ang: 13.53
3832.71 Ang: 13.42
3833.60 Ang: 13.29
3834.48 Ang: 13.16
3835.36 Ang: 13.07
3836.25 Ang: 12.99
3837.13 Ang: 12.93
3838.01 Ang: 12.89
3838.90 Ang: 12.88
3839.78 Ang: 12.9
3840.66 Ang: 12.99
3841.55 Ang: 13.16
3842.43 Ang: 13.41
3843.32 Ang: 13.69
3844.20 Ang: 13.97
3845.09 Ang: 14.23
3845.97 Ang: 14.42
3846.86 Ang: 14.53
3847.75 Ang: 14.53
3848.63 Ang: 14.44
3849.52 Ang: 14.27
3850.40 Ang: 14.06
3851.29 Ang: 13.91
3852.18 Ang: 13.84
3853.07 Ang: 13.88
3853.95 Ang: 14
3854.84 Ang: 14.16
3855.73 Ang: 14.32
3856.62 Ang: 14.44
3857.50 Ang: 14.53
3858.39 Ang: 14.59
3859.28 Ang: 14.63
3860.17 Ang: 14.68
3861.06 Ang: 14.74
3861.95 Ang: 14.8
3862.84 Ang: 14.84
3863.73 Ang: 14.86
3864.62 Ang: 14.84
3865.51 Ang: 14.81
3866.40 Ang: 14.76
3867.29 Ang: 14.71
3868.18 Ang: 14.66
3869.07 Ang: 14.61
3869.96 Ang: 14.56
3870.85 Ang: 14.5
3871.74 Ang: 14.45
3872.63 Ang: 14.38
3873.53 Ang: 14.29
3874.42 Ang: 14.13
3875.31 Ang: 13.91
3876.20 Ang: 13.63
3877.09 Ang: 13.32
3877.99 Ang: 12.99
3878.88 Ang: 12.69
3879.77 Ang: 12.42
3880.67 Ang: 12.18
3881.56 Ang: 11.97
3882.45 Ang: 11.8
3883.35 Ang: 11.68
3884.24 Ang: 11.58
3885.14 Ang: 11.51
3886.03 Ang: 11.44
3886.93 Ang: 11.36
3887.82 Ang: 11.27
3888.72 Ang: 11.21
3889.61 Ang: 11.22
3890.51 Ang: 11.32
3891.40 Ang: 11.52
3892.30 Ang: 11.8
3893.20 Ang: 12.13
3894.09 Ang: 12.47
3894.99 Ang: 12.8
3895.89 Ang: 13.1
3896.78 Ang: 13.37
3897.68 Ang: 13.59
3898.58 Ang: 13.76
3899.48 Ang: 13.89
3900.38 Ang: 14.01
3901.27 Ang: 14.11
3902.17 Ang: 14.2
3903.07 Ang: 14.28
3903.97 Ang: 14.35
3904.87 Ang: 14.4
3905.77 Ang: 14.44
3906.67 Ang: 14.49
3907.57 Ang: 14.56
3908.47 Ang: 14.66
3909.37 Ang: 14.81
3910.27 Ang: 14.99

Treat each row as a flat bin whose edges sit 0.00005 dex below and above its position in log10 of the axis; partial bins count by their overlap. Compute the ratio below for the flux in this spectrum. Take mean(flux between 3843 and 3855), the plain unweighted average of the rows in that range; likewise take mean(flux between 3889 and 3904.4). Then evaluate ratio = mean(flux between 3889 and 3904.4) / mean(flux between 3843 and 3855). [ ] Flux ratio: 0.92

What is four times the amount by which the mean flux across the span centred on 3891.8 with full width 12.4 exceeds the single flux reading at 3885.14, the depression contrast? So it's 2.1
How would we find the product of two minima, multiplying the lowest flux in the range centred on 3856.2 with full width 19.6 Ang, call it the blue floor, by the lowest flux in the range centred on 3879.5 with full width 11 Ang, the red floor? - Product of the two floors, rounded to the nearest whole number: 160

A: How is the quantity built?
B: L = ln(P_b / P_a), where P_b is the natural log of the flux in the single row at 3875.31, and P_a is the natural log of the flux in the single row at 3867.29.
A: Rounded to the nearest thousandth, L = -0.021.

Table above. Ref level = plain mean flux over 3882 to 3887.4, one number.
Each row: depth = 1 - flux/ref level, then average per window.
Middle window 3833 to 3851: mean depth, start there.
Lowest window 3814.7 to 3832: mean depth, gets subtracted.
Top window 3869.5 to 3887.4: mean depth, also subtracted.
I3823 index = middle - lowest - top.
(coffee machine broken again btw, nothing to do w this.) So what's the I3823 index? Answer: 0.15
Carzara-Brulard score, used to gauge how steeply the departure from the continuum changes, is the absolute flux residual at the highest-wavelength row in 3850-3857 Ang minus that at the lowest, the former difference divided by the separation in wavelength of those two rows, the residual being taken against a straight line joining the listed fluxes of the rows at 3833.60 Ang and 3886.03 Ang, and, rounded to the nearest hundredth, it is 0.10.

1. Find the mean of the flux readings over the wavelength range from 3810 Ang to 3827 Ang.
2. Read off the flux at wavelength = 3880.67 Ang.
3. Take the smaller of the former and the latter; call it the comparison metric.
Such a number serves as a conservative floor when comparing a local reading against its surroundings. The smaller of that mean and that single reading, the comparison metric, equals 12.2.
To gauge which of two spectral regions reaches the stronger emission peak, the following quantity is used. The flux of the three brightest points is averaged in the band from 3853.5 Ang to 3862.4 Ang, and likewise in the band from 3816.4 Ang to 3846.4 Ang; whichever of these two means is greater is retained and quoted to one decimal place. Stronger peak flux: 14.7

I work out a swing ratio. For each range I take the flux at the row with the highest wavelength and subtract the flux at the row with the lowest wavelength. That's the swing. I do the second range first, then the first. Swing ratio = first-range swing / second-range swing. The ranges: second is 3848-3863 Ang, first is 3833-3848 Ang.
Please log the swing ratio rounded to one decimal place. 3.1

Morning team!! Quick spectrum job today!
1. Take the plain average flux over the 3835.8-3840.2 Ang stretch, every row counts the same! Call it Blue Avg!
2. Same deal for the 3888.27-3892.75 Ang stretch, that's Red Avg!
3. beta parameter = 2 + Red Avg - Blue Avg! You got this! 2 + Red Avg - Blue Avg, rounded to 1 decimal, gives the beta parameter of 0.5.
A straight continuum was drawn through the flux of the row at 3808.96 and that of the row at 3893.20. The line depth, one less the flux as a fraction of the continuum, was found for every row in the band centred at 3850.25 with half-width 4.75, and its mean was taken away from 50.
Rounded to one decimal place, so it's 50.1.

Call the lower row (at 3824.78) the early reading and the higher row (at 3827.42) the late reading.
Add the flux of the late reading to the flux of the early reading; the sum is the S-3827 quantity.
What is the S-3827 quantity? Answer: 28.2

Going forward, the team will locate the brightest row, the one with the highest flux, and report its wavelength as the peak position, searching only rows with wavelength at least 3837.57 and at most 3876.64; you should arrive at 3863.73 Ang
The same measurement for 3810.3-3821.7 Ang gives 3821.26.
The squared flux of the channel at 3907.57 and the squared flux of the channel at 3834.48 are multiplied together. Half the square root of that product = 96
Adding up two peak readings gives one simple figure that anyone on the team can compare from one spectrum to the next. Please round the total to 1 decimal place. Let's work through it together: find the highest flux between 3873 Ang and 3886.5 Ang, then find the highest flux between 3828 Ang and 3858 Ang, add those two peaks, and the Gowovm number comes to 28.8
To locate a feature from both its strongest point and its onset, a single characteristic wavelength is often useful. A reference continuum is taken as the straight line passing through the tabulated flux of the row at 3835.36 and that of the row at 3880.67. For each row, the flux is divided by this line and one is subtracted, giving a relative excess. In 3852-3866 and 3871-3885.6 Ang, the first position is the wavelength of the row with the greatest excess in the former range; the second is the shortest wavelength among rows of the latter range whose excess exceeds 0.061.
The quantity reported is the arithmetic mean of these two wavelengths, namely 3868.2 Ang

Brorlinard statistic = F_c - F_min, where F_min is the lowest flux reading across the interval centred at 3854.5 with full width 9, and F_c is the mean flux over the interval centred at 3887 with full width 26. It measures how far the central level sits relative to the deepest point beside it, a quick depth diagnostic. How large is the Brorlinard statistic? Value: -1.4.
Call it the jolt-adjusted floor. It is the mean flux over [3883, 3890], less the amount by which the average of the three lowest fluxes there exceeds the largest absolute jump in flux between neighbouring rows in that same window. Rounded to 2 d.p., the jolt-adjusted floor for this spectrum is 0.28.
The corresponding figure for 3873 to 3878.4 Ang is 0.73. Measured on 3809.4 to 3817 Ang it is 0.55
